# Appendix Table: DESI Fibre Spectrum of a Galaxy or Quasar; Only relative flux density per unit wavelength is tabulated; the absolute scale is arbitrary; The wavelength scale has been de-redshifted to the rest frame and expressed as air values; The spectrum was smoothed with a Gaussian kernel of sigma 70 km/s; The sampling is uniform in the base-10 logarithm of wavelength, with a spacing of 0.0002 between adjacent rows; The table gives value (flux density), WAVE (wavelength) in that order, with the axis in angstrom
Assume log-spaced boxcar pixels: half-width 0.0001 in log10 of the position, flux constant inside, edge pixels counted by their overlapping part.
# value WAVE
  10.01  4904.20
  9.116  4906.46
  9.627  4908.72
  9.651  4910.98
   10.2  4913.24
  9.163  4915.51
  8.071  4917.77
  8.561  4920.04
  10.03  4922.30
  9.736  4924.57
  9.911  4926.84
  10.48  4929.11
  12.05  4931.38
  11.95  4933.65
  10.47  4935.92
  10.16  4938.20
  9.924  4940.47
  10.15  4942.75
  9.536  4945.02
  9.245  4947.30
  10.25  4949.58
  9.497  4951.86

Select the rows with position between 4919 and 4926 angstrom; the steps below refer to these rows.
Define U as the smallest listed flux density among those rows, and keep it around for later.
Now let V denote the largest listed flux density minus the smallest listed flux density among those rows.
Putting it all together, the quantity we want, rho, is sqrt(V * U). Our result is 3.5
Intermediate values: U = 8.561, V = 1.5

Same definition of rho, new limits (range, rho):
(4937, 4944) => 1.5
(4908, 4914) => 2.3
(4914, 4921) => 3.0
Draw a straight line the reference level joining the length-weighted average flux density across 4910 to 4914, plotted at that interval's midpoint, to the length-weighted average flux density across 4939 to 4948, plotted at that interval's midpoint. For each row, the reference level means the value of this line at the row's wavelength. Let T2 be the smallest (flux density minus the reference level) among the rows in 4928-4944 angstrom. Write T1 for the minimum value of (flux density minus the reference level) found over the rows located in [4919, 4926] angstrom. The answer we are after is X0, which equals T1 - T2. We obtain -1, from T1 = -1.3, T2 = 0.2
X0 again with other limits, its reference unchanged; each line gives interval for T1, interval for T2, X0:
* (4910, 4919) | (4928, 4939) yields -2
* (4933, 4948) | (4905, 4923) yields 1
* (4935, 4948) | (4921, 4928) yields 0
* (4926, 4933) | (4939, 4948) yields 1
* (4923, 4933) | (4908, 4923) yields 2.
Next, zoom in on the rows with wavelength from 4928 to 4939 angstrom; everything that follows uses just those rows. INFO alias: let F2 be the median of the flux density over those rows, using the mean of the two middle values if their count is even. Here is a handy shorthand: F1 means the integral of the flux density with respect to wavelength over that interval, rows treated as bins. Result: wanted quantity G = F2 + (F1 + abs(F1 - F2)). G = 243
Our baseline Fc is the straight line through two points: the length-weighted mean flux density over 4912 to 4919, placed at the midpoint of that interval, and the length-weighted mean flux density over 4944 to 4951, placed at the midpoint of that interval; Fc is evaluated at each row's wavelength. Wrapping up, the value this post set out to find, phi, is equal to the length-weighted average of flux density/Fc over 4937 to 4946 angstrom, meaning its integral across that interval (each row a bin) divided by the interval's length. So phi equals 1.04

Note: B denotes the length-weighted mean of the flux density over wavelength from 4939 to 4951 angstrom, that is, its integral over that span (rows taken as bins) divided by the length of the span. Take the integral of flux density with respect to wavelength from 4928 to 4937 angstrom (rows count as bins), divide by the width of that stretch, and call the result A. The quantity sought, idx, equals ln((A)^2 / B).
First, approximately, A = 11.3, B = 9.8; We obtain 2.56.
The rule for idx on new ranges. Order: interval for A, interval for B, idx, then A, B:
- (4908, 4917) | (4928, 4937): 2.10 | 9.6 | 11.3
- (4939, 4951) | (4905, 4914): 2.30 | 9.8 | 9.6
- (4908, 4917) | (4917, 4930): 2.27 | 9.6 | 9.5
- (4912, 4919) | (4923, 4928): 2.14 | 9.1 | 9.8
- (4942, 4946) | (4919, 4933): 2.25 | 9.8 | 10.2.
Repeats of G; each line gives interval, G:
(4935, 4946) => 221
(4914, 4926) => 220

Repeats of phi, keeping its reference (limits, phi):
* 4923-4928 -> 1.06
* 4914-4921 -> 0.95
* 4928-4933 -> 1.21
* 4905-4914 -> 1.07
